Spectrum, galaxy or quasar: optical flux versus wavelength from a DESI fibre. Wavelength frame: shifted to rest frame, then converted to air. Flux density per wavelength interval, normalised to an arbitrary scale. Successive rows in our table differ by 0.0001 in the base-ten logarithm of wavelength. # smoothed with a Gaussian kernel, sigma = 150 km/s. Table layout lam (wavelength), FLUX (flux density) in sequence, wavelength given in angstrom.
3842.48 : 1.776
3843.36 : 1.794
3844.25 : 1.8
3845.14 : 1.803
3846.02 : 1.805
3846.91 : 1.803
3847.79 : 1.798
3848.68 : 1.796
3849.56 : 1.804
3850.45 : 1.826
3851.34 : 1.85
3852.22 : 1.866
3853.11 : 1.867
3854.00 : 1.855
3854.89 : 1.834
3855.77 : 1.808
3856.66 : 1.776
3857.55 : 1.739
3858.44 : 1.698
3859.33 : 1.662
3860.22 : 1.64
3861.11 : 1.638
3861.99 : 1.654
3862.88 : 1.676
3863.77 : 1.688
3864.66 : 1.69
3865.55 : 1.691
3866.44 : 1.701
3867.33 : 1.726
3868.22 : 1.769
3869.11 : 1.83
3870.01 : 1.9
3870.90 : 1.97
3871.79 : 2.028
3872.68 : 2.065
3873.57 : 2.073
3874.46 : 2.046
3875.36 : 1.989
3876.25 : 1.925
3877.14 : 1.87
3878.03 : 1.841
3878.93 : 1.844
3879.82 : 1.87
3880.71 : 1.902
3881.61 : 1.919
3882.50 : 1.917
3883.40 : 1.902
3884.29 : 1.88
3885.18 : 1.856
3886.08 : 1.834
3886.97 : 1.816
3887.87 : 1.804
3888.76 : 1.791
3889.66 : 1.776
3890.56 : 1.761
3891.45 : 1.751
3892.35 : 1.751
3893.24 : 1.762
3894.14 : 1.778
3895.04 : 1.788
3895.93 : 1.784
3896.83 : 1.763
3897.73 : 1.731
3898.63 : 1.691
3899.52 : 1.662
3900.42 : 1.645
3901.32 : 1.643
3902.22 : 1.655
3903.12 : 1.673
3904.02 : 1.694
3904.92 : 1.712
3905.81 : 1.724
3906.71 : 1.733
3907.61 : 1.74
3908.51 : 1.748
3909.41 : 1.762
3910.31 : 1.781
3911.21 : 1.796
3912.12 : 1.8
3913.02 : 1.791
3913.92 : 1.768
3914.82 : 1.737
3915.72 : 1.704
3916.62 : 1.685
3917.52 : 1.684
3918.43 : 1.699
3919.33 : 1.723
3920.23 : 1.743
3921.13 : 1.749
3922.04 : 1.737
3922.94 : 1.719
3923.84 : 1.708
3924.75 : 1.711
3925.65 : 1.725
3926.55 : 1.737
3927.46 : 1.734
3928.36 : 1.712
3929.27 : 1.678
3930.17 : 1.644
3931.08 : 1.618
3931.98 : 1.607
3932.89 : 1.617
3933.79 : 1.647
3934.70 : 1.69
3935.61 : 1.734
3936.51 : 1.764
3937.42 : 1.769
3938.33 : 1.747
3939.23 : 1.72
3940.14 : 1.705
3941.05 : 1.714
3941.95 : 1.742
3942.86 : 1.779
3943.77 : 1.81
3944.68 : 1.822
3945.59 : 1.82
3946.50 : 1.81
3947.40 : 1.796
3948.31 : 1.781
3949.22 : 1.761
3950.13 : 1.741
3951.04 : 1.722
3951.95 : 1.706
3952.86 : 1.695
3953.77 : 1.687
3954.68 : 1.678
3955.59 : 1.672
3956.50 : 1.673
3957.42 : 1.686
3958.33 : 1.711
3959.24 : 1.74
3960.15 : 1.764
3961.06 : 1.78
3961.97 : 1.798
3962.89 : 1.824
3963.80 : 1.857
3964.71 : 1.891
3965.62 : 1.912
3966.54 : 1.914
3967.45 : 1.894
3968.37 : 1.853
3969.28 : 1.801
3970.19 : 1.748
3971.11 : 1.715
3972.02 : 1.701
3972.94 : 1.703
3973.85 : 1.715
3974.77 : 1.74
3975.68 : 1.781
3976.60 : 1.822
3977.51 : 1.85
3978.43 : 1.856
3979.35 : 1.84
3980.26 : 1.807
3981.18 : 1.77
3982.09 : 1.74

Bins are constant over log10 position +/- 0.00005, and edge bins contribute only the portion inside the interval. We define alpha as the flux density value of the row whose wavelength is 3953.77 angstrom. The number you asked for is 1.687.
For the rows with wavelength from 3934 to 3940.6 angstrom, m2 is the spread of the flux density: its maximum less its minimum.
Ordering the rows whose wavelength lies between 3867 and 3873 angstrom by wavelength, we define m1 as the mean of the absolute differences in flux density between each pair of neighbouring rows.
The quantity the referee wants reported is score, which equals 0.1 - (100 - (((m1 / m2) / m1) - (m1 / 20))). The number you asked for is -87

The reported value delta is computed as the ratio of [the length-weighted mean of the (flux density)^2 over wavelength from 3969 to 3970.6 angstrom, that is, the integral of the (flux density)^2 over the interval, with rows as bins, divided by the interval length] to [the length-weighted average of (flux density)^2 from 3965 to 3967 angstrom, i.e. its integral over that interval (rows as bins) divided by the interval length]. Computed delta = 0.86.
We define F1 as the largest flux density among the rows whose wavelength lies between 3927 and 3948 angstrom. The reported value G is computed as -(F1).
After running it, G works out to -1.82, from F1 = 1.822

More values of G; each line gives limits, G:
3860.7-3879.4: -2.07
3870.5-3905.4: -2.07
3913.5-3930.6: -1.77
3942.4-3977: -1.91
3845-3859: -1.87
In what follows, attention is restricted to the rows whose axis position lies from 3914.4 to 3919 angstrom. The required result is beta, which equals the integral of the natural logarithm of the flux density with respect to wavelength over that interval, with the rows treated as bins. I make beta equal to 2.4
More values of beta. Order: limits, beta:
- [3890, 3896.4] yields 3.6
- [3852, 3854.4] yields 1.5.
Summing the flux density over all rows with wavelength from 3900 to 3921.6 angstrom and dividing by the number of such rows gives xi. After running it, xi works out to 1.72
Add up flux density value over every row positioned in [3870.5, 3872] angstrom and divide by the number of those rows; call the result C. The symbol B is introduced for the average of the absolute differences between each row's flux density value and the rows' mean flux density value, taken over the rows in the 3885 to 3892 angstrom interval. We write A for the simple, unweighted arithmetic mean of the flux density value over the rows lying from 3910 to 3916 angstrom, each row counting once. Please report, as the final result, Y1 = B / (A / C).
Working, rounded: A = 1.77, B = 0.029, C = 2.00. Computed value 0.033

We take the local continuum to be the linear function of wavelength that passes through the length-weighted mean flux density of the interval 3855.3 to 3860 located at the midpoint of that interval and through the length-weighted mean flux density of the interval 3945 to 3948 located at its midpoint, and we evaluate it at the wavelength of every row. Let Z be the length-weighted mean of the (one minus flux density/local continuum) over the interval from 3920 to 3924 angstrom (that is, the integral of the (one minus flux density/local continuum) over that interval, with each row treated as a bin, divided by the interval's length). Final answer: 0.03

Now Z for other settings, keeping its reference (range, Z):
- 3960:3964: 0.01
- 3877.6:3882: -0.07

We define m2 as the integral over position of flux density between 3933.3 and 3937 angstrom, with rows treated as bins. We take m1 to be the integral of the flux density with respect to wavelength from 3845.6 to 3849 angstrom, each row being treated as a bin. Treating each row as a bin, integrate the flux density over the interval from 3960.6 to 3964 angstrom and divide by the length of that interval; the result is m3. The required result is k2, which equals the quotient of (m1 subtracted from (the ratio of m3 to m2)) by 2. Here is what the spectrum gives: -2.92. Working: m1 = 6.1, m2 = 6.32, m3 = 1.81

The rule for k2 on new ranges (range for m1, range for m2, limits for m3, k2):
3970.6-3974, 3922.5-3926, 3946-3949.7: -2.75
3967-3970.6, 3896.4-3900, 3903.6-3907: -3.15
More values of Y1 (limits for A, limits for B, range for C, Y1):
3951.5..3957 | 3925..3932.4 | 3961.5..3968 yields 0.050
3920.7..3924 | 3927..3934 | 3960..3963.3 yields 0.040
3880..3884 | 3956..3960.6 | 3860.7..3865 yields 0.026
